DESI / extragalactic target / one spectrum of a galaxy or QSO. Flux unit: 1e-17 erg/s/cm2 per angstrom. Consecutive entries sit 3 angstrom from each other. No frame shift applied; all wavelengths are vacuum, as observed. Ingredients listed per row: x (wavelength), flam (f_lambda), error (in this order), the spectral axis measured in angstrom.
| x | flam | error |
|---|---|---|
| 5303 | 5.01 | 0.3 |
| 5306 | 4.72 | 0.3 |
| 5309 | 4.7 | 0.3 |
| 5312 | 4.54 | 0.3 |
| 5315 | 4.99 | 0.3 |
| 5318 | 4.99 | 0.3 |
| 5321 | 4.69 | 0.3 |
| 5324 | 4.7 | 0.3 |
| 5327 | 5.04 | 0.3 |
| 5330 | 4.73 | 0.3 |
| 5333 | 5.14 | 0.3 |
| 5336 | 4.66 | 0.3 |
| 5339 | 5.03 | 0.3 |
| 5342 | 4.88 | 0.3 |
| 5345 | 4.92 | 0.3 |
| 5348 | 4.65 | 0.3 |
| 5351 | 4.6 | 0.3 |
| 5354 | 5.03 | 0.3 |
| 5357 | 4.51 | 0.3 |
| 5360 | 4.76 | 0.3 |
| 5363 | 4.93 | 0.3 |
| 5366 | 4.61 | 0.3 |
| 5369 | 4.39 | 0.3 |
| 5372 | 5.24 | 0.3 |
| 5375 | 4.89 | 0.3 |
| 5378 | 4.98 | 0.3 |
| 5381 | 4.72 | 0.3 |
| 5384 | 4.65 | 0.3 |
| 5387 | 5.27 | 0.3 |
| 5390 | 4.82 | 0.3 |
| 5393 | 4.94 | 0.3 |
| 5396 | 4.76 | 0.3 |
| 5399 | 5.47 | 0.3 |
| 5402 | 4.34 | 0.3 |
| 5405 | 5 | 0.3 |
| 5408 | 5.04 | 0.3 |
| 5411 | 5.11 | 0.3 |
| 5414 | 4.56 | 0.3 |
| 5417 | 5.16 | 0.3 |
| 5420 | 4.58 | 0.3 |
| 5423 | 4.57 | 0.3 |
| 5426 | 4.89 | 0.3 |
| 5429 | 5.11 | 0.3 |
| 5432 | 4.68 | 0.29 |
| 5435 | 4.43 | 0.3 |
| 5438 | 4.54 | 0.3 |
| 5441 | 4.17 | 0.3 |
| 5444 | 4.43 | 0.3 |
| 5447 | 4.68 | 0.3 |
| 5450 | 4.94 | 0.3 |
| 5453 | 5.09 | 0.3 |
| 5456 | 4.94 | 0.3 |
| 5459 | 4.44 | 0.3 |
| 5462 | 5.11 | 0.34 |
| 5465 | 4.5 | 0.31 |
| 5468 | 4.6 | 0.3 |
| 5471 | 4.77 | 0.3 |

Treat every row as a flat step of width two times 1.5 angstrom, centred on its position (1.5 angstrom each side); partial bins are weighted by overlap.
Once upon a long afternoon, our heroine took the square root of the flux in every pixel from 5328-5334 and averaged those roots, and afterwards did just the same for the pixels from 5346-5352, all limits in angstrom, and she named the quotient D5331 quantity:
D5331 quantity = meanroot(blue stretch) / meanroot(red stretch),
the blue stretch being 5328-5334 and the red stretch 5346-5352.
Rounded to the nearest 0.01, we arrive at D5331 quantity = 1.03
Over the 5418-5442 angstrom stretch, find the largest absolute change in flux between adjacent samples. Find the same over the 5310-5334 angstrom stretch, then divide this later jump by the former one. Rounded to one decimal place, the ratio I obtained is 1.0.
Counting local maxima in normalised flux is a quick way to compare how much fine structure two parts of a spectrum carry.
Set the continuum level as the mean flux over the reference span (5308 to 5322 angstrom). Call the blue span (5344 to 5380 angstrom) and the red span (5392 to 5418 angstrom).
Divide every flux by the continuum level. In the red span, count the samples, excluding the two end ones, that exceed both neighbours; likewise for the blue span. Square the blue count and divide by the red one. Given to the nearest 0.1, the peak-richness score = 4.5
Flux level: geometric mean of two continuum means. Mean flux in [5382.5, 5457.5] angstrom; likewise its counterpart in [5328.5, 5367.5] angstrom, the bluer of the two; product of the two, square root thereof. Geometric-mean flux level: 4.81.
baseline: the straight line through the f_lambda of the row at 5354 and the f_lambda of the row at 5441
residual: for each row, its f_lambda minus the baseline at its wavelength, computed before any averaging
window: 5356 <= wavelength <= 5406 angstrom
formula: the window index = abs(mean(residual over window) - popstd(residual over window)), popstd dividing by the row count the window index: 0.3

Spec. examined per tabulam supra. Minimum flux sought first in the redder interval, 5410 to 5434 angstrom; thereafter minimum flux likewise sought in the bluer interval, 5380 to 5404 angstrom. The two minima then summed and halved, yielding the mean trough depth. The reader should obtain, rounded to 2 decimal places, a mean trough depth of 4.45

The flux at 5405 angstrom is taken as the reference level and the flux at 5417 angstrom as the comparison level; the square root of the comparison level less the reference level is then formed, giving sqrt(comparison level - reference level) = 0.40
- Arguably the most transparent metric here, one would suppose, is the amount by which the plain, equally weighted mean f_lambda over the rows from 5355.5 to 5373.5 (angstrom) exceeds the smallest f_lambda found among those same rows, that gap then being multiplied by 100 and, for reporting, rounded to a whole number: 35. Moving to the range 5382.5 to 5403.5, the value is 55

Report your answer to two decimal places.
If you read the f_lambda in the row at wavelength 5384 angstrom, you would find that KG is 4.65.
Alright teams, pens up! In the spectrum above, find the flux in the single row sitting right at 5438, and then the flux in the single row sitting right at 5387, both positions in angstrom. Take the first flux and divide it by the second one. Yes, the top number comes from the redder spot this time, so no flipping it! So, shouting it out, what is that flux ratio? 0.86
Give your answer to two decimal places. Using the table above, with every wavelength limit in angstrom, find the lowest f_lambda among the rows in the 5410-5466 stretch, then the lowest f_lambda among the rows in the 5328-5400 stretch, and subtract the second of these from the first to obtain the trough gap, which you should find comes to -0.22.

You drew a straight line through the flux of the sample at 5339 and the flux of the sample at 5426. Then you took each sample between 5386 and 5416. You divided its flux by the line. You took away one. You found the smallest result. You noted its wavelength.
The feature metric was 5402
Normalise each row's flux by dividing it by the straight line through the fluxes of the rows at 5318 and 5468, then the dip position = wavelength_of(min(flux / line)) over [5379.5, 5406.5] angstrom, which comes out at 5402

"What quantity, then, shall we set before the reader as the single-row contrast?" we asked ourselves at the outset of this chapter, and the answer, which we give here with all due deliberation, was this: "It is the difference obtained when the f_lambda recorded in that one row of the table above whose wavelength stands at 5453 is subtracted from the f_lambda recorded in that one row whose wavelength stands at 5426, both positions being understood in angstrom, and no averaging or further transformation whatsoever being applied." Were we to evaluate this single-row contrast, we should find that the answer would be -0.20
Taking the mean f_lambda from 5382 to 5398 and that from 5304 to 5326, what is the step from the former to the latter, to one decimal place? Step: -0.1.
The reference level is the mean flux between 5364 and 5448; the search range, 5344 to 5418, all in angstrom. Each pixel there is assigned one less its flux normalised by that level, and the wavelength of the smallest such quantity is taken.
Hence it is 5399 angstrom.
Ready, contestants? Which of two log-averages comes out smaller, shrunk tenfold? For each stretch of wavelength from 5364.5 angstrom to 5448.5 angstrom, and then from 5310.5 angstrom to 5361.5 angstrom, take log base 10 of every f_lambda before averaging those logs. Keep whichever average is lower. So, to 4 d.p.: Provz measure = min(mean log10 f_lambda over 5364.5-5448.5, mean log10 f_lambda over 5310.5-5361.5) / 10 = 0.0679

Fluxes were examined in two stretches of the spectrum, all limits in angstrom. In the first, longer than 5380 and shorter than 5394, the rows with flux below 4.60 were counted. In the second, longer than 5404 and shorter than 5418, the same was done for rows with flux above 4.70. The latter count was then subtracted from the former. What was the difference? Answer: -4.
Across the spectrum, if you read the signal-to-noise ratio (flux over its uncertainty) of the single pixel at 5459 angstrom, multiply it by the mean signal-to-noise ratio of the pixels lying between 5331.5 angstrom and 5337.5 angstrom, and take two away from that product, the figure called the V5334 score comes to 240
